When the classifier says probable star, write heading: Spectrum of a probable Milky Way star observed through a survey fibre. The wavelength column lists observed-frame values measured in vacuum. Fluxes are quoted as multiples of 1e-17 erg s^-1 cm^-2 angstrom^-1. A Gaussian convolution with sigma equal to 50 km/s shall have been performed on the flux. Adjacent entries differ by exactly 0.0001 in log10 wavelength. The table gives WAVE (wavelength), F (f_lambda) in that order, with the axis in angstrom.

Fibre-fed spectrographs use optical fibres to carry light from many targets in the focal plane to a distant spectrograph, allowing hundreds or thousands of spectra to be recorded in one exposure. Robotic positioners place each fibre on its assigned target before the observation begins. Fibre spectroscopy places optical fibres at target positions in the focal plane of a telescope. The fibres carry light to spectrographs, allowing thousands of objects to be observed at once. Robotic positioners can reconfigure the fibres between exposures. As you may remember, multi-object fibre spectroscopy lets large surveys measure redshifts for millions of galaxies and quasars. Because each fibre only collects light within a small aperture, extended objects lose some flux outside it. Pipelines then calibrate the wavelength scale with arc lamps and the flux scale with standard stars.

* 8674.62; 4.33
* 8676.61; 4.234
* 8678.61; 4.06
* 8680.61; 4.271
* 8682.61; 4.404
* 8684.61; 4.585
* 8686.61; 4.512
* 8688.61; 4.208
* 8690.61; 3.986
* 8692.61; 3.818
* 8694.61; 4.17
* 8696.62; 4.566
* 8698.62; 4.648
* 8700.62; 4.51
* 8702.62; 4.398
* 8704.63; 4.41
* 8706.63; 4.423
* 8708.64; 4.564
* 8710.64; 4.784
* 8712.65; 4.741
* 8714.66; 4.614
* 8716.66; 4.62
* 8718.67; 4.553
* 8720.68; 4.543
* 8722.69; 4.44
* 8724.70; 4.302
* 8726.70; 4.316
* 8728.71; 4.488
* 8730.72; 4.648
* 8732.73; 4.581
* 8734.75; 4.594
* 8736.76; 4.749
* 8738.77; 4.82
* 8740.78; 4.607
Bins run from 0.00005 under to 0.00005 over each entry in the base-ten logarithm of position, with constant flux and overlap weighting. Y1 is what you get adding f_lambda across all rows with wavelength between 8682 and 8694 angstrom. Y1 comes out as 25.5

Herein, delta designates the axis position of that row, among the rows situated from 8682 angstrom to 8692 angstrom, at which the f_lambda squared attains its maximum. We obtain 8684.61 angstrom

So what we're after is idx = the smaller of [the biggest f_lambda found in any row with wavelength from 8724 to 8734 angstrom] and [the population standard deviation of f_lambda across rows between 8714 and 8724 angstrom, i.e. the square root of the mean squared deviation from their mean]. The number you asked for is 0.065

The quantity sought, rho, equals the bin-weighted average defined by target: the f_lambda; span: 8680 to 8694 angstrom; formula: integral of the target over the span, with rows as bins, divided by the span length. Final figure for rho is 4.25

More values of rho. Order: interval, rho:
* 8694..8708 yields 4.46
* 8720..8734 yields 4.47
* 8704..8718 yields 4.60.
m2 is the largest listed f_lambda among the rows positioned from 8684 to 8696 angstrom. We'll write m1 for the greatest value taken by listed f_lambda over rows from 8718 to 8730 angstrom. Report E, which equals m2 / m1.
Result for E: 1.01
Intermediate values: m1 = 4.553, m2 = 4.585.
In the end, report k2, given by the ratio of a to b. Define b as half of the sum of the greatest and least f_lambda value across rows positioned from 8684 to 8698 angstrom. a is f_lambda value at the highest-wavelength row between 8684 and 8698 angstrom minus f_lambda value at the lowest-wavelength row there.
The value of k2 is -0.005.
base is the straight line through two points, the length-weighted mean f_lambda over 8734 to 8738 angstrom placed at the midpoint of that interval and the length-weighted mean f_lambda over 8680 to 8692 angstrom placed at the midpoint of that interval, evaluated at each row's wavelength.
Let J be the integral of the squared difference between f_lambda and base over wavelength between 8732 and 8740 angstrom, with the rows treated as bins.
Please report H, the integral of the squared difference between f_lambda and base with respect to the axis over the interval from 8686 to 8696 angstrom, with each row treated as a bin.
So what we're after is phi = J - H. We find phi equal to -1.0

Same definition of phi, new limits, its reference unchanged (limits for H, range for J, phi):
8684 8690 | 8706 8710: -0.2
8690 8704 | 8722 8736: -0.6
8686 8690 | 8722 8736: 0.3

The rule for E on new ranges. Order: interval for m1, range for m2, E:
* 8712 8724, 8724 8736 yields 0.98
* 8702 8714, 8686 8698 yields 0.95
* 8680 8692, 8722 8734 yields 1.01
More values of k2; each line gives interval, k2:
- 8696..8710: 0.000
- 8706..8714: 0.069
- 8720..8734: 0.008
